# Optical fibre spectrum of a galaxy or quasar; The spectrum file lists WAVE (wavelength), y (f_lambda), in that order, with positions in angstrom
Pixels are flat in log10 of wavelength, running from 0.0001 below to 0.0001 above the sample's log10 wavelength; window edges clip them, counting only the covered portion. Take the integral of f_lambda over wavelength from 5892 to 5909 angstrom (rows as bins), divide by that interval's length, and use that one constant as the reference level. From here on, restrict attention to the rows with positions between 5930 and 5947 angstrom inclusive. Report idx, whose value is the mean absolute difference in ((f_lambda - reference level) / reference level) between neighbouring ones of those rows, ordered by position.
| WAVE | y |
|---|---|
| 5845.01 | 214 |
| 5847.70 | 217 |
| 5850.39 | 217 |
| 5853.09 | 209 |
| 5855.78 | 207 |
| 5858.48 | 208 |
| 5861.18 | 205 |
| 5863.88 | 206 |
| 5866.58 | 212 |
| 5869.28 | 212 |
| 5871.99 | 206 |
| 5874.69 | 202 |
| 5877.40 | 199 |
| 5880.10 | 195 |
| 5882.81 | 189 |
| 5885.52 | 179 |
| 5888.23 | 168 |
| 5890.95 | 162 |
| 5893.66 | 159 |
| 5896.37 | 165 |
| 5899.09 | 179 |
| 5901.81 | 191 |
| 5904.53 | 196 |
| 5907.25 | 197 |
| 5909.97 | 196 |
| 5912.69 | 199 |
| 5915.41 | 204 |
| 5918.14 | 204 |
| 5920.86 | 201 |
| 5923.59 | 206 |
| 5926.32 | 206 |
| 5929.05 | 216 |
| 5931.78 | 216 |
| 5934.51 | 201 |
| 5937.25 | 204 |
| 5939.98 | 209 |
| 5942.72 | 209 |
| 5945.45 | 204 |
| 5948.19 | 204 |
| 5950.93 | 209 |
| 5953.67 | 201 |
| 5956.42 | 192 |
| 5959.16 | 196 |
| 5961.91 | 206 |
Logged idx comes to 0.031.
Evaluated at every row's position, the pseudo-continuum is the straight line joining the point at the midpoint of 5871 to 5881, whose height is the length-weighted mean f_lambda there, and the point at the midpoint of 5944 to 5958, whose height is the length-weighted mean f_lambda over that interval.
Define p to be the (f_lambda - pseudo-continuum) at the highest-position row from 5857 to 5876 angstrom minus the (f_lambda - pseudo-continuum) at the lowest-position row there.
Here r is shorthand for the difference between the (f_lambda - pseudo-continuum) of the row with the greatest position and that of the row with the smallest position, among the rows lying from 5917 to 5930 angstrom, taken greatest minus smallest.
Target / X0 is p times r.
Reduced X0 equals -74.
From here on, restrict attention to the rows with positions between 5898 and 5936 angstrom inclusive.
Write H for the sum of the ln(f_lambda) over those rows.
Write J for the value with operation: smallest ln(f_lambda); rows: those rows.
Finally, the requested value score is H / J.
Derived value 14.3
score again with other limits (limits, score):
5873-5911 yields 14.4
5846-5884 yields 14.2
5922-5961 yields 14.2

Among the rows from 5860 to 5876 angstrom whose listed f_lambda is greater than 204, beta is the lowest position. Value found 5861.18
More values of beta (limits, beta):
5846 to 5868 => 5847.70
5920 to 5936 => 5923.59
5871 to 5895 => 5871.99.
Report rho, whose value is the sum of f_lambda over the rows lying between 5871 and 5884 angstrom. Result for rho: 991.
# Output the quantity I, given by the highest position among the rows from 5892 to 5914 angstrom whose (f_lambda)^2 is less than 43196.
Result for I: 5912.69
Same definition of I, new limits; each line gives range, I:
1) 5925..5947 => 5945.45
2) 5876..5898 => 5896.37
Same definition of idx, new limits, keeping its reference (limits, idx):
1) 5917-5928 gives 0.015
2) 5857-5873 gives 0.018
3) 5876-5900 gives 0.041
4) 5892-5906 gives 0.051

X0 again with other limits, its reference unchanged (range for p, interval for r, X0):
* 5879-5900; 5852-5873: 54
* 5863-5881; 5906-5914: -22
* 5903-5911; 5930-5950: 1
